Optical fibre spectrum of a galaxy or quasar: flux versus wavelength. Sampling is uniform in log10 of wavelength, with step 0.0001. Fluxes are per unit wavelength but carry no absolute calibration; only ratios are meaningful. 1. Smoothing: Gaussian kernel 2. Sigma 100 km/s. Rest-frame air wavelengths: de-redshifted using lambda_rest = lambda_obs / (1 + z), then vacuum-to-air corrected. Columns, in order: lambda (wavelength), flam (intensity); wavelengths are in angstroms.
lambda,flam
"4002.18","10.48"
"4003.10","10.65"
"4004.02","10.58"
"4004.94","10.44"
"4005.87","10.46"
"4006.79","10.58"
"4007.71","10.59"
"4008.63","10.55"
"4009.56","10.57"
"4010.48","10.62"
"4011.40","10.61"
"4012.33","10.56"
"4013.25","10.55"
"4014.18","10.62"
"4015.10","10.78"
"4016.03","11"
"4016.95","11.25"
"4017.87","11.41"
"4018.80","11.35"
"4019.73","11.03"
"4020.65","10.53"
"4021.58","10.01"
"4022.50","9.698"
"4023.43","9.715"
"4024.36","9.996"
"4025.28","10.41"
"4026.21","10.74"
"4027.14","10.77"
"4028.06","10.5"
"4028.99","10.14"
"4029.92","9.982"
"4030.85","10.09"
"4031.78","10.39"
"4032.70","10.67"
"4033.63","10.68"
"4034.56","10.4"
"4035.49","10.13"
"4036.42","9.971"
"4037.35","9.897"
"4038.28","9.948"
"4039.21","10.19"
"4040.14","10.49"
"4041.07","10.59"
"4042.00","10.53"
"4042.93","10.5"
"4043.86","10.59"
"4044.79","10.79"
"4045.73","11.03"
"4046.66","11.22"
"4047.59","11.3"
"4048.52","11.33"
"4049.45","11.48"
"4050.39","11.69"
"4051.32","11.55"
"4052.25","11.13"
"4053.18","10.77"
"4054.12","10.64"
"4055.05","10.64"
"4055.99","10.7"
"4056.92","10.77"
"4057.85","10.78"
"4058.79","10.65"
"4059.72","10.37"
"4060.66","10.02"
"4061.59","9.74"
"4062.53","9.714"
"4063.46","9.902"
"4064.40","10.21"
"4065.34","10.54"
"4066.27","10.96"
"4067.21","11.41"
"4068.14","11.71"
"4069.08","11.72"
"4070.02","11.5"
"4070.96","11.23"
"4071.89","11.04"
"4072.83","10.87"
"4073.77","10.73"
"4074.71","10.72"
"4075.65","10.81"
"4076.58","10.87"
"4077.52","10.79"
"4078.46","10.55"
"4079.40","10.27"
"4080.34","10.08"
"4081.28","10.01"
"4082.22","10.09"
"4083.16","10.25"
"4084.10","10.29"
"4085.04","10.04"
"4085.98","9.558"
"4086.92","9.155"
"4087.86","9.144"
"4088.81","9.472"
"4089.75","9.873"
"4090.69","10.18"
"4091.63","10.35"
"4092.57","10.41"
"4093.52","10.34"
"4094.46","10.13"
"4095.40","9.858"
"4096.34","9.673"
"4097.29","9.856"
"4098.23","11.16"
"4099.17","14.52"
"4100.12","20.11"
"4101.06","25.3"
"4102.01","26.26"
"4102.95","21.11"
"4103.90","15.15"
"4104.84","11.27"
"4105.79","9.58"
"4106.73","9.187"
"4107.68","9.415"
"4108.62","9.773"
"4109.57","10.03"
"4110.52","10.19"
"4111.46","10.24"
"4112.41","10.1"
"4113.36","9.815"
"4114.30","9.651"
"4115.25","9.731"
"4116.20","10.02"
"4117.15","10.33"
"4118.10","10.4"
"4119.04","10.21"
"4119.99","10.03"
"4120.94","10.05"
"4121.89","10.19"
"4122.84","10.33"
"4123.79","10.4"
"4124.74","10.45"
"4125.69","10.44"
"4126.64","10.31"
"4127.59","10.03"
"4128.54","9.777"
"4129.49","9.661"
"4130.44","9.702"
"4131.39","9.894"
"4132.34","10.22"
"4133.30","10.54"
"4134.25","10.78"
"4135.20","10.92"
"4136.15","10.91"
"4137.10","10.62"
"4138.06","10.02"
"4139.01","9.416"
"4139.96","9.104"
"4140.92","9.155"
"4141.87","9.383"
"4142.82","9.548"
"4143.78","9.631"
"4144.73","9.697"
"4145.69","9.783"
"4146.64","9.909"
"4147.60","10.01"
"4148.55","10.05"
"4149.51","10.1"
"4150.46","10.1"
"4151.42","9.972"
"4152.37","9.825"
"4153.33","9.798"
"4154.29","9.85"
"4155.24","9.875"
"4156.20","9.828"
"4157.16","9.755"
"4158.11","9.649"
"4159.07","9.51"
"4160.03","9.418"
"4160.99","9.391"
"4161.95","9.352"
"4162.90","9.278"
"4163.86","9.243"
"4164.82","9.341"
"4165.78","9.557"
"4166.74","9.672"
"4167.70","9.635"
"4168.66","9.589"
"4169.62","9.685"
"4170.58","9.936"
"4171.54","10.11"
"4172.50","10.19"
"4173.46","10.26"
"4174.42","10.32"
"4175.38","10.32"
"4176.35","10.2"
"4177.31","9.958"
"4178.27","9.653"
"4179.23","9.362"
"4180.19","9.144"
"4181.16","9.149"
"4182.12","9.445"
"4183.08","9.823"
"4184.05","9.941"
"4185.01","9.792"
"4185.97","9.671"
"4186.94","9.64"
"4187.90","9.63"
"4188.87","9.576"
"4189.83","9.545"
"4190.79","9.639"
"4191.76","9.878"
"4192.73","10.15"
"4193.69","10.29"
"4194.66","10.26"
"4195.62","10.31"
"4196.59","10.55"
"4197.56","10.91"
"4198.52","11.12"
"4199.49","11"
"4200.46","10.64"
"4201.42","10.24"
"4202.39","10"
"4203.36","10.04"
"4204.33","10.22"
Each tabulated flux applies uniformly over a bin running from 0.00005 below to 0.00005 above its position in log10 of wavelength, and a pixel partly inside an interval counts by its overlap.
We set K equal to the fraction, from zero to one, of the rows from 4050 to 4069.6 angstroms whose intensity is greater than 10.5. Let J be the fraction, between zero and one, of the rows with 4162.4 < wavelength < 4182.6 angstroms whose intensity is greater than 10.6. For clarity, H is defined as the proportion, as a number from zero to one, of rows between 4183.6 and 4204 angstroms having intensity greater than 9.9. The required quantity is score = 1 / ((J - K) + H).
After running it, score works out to -10.5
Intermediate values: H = 0.62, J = 0.0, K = 0.71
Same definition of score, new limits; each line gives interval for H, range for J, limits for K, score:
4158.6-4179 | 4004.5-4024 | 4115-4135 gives 1.4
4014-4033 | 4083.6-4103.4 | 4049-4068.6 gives 2.1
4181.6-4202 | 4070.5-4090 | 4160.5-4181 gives 1.1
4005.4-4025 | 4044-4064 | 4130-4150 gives 0.7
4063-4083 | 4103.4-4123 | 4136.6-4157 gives 1.0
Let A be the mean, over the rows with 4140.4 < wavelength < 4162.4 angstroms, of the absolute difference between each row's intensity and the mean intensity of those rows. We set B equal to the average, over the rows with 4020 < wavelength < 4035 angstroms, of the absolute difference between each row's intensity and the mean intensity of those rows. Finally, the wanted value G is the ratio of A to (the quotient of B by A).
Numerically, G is 0.15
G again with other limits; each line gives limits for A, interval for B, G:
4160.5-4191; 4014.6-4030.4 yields 0.15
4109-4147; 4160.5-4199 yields 0.32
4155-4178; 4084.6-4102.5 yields 0.02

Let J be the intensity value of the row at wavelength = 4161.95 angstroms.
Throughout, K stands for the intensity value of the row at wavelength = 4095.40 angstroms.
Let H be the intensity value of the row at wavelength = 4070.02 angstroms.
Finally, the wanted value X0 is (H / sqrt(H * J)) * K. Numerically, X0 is 10.9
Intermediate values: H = 11.5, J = 9.352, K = 9.858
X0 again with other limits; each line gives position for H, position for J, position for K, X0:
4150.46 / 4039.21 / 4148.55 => 10.0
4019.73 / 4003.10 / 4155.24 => 10.0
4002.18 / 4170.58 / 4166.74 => 9.9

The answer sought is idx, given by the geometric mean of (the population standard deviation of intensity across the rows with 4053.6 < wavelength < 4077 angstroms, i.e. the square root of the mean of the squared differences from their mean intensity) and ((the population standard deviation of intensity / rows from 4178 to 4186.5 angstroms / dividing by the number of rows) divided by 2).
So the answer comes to 0.27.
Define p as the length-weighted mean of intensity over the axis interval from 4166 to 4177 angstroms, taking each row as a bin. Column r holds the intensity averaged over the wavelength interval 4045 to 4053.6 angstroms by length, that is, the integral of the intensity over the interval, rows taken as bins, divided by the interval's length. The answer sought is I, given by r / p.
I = 1.13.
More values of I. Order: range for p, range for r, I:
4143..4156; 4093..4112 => 1.33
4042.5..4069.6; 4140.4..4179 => 0.90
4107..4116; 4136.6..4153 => 0.99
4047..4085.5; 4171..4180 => 0.93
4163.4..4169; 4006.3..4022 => 1.13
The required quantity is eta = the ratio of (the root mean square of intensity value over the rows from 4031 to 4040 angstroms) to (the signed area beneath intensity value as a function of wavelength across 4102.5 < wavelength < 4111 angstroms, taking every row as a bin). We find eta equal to 0.103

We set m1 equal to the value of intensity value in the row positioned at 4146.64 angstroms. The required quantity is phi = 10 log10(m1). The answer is 10.0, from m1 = 9.909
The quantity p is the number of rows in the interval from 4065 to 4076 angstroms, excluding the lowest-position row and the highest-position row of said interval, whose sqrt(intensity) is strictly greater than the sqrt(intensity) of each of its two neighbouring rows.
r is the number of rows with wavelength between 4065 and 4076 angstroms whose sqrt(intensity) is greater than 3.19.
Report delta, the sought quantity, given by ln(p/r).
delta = -2.5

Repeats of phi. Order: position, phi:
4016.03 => 10.4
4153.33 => 9.9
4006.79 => 10.2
